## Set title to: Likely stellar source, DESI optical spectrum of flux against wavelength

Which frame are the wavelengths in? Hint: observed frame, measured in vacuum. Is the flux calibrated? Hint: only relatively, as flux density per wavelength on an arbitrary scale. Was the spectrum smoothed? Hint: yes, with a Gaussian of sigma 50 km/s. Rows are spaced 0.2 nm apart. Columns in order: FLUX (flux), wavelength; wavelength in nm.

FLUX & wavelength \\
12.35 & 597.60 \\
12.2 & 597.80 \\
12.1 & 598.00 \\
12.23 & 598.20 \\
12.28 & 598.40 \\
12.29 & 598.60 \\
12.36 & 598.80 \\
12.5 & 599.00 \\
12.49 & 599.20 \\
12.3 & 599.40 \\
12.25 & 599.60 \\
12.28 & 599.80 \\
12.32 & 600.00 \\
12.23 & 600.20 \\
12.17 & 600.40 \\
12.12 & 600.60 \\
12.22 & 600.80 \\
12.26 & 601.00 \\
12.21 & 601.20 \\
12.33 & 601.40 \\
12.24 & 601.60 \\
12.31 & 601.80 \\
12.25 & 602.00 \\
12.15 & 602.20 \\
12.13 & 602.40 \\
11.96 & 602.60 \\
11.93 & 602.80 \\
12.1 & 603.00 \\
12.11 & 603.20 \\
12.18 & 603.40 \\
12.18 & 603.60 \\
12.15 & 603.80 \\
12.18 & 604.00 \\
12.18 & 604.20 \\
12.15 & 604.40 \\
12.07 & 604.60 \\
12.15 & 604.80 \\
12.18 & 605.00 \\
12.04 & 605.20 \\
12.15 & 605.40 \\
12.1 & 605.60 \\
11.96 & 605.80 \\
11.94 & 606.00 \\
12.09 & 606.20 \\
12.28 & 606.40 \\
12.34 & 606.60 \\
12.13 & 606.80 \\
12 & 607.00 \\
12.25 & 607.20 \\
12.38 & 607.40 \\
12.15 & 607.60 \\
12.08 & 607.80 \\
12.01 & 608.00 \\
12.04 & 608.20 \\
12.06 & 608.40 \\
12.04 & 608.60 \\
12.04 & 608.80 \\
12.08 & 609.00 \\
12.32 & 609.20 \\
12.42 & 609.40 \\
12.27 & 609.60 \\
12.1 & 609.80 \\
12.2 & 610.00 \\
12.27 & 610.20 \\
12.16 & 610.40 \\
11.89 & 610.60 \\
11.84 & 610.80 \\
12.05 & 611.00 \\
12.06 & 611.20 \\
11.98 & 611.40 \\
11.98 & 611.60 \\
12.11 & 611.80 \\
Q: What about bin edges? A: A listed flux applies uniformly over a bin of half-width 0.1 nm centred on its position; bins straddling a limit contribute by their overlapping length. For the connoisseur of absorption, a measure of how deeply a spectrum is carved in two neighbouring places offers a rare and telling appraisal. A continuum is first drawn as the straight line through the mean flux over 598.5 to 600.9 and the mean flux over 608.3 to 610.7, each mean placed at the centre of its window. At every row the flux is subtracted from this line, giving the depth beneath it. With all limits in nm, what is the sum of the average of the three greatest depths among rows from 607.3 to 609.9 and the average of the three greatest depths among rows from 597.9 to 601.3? 0.31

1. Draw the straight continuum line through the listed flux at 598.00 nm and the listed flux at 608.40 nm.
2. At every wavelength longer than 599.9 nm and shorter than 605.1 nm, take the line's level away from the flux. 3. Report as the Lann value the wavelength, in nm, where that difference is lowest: 602.80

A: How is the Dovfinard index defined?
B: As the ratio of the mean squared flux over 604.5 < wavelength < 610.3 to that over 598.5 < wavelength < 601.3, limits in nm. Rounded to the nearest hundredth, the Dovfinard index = 0.98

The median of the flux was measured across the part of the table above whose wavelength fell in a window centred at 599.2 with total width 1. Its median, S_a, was 12.4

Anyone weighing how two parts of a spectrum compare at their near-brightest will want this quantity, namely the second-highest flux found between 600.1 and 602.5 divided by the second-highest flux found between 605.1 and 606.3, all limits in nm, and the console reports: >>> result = 1.02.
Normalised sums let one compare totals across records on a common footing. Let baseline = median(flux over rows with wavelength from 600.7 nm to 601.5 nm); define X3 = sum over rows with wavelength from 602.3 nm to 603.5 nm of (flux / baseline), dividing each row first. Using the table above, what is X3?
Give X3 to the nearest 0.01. 5.92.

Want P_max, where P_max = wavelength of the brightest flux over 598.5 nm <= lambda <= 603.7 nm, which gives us 599.00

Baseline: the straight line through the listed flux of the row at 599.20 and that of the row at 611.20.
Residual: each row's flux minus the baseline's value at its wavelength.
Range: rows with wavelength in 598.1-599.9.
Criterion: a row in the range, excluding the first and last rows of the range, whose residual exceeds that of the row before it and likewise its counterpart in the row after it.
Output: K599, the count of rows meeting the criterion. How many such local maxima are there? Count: 1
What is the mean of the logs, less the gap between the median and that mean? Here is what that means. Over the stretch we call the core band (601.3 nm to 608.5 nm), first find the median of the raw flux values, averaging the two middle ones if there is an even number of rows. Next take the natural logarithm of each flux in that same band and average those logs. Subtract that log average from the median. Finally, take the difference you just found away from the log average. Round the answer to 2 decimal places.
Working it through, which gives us -7.16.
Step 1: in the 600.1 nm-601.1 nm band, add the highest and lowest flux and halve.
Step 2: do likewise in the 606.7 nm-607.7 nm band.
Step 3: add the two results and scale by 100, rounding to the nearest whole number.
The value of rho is 2438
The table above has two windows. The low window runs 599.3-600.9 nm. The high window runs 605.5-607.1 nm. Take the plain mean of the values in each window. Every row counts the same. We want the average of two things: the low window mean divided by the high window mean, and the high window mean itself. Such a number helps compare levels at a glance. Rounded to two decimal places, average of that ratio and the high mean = 6.56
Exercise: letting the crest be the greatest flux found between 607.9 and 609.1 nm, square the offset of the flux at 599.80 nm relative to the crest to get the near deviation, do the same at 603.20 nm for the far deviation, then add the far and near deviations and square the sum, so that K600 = 0.0017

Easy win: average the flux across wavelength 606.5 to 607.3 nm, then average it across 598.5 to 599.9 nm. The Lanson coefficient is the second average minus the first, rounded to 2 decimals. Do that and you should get 0.17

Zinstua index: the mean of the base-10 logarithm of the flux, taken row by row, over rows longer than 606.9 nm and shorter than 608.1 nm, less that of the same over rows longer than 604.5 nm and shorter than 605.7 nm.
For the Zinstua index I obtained 0.001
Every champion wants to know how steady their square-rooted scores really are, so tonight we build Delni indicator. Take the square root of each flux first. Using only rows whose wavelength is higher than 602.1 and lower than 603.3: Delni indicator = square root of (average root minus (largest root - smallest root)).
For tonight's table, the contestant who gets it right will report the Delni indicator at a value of 1.855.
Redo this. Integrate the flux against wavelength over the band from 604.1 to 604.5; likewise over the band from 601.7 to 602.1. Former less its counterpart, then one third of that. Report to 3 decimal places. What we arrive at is -0.015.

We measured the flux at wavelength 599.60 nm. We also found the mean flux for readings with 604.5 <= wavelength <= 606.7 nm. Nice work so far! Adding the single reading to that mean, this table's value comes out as 24.4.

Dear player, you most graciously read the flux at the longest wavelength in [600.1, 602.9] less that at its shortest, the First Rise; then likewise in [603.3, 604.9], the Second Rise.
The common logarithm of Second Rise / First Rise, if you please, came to -1.0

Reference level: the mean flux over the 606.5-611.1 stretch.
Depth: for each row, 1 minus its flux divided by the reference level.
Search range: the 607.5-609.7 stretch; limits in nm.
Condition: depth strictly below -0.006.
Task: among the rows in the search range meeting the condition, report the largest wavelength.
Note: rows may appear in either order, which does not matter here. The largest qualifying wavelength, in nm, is 609.60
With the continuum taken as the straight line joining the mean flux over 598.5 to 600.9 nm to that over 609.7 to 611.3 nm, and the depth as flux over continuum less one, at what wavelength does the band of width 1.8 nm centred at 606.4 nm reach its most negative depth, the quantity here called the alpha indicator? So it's 606.00 nm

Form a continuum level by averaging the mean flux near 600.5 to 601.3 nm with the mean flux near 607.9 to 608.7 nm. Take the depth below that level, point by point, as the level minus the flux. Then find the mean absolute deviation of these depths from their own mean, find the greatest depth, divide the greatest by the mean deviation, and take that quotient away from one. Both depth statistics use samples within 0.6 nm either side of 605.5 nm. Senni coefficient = -1.2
